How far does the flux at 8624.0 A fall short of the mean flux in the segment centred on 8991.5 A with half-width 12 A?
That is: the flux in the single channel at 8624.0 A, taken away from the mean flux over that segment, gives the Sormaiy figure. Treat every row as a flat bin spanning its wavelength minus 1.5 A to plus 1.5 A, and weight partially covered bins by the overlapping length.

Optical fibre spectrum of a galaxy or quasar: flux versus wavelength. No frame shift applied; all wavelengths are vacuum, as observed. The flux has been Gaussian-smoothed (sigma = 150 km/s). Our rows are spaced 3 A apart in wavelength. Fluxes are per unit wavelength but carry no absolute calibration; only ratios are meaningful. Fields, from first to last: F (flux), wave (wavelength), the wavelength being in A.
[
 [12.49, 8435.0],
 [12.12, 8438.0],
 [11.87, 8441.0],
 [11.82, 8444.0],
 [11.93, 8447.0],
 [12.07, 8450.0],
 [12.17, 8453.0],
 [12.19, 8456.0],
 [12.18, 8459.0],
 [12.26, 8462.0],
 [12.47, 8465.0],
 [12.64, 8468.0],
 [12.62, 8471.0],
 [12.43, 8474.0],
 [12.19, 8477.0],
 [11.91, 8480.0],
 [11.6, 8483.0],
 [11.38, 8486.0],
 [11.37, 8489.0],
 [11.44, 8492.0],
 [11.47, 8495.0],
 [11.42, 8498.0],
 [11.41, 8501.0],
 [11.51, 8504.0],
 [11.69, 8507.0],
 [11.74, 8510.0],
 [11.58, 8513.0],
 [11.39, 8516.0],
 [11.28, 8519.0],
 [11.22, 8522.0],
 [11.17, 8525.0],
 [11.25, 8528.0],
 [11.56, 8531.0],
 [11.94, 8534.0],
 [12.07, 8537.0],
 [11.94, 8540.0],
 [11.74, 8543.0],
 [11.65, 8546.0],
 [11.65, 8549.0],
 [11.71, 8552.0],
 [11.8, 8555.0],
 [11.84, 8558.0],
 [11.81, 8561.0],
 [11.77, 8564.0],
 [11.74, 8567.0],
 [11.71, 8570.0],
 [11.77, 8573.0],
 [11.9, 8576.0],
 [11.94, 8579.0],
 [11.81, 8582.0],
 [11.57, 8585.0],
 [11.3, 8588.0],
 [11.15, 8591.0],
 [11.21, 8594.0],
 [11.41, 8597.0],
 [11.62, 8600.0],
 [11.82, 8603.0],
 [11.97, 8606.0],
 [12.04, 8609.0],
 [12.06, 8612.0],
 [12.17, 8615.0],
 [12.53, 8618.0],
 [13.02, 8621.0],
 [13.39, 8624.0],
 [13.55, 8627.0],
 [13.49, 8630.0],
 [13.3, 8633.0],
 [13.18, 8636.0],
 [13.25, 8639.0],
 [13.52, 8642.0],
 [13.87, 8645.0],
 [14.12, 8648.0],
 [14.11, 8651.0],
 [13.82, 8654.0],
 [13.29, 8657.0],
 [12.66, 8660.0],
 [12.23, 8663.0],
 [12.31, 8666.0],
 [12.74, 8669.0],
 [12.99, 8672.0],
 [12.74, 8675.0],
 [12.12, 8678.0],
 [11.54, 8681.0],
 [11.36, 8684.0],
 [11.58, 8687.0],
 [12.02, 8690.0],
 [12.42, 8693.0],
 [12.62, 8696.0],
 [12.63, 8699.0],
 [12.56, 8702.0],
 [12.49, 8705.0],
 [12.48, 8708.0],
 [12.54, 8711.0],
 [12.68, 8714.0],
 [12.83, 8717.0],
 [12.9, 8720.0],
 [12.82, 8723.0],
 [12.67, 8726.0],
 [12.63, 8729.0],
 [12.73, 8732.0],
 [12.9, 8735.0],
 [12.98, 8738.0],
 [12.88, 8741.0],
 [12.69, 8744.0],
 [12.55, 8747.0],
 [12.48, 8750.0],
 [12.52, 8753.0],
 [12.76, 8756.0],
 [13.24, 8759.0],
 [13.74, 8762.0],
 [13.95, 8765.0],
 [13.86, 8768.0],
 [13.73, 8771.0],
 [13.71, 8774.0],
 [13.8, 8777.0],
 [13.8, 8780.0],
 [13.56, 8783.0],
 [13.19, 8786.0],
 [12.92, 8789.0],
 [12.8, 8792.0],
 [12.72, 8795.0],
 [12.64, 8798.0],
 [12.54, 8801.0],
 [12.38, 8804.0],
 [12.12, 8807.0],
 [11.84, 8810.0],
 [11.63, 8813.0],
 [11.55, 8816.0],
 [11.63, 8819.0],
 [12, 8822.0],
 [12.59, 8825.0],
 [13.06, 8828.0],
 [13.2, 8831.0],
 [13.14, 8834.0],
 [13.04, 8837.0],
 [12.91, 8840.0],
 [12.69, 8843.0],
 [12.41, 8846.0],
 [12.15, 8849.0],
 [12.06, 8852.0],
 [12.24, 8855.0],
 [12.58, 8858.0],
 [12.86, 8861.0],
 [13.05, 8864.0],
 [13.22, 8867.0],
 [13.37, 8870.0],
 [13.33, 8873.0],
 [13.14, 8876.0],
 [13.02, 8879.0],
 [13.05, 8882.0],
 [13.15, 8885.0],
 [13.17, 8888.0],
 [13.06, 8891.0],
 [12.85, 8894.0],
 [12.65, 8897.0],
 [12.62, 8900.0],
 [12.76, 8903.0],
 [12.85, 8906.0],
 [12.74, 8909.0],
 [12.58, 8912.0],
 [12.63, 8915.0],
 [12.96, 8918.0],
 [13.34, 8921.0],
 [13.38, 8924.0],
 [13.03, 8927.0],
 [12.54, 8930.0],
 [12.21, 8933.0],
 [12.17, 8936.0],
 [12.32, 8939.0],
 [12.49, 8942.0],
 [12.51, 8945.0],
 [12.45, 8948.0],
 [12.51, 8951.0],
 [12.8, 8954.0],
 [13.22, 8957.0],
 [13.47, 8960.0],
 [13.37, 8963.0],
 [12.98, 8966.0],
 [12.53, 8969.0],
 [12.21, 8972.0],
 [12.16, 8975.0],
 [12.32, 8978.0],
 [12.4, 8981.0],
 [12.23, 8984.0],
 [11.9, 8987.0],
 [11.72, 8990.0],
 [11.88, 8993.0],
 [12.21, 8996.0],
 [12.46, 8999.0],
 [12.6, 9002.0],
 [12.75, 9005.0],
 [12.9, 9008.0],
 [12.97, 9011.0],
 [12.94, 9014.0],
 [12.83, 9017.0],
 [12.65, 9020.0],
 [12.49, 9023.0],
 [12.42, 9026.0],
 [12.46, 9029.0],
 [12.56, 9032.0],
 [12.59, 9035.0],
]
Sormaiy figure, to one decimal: -1.2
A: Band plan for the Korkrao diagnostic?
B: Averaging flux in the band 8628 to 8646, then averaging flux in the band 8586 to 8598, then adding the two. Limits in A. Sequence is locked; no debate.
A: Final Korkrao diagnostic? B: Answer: 24.7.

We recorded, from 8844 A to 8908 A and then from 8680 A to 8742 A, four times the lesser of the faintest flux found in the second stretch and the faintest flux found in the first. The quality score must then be 45.4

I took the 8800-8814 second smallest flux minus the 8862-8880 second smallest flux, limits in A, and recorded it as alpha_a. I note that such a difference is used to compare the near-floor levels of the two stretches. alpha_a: -1.2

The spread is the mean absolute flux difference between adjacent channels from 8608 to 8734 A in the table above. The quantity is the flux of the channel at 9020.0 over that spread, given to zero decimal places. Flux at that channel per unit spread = 56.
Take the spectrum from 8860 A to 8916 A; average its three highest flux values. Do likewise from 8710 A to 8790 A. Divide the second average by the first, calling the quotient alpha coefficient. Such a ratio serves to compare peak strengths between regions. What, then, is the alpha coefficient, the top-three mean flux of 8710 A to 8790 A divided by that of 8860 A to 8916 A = 1.04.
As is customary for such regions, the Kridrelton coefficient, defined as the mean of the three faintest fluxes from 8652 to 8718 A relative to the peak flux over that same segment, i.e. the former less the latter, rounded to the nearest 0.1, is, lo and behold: -2.3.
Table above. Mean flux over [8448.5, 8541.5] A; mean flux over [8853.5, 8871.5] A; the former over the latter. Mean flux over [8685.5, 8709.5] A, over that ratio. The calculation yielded 13.5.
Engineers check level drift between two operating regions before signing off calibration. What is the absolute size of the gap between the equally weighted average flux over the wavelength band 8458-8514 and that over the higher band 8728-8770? 1.1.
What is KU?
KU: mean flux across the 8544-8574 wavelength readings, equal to 11.7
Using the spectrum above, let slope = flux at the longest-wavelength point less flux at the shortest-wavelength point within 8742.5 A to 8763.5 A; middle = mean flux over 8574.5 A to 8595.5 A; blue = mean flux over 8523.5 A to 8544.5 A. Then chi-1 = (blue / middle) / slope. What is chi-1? 1.0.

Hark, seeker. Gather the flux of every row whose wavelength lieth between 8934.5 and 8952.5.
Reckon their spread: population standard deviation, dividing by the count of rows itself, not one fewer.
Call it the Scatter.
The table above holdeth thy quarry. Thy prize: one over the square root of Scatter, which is 2.83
